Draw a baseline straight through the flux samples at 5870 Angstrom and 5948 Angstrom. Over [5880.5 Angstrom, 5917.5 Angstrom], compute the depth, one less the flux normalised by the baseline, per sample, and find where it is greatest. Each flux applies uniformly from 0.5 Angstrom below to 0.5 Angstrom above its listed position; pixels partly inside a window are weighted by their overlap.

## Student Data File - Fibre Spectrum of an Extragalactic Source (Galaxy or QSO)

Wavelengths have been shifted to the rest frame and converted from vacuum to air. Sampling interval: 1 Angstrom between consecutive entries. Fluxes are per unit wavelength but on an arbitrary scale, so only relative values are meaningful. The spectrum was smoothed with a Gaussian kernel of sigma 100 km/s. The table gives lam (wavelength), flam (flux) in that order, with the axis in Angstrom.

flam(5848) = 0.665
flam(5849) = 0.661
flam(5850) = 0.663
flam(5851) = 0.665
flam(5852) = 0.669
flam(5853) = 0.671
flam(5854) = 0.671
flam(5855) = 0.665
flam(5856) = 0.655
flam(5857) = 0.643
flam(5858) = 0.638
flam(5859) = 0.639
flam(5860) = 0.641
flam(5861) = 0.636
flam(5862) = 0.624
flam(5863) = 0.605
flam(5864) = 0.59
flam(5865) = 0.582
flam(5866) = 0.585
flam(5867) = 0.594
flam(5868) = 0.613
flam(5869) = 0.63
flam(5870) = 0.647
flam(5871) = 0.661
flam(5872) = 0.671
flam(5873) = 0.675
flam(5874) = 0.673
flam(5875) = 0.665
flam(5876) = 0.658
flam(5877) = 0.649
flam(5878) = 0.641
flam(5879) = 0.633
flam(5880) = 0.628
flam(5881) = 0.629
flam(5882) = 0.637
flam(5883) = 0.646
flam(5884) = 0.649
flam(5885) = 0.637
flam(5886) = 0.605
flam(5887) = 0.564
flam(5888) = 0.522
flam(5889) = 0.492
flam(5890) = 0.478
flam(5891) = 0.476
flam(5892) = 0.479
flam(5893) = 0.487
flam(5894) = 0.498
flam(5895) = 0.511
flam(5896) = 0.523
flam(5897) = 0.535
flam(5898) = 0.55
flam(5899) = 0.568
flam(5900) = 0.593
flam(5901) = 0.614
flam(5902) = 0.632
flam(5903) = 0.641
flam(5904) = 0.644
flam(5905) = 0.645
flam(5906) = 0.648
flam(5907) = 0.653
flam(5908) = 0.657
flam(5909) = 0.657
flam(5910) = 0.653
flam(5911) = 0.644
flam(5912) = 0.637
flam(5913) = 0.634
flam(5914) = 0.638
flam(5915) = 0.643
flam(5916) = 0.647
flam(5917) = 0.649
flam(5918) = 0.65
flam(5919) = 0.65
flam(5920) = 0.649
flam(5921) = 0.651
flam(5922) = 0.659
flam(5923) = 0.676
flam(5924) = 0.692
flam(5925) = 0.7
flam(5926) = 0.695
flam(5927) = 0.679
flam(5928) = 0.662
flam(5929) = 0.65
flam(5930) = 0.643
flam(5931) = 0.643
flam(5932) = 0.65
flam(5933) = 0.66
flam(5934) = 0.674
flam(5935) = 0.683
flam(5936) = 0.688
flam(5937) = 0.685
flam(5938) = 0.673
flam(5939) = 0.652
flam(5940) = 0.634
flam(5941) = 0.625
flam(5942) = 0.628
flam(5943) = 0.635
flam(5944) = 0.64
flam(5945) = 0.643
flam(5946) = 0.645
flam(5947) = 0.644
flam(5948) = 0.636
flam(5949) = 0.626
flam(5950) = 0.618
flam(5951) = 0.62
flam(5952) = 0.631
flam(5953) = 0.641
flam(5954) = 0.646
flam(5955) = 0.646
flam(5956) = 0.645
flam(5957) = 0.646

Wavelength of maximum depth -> 5891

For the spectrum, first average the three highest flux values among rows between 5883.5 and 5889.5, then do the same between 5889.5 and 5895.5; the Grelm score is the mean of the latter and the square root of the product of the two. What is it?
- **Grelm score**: 0.530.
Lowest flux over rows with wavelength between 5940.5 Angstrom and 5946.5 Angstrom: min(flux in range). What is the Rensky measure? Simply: 0.625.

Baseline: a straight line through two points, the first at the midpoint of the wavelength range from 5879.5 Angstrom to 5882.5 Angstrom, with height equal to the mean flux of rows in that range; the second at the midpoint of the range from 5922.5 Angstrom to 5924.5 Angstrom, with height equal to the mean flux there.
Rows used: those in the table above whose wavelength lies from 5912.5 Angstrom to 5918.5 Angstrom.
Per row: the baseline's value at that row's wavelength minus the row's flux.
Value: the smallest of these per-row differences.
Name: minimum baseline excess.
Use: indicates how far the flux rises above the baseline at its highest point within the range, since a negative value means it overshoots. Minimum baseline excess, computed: 0.027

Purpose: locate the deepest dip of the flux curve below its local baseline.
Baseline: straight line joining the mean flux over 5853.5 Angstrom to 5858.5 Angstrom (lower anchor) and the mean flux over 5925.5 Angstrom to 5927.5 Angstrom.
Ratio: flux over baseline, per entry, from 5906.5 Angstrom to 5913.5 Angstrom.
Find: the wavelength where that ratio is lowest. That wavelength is 5913 Angstrom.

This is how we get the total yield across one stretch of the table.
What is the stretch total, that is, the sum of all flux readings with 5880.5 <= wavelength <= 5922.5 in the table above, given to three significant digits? 25.3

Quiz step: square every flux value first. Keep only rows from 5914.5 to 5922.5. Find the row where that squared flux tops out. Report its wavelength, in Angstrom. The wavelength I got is 5922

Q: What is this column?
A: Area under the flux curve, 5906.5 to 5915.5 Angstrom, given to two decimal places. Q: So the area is 5.82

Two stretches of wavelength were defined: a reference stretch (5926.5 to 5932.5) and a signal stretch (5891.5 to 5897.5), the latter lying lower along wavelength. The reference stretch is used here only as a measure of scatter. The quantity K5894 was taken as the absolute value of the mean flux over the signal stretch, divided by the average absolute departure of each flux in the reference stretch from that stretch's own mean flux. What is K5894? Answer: 47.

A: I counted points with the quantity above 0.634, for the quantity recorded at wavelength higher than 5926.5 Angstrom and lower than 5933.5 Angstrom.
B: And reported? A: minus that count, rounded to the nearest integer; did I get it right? -7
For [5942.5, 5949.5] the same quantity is -6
